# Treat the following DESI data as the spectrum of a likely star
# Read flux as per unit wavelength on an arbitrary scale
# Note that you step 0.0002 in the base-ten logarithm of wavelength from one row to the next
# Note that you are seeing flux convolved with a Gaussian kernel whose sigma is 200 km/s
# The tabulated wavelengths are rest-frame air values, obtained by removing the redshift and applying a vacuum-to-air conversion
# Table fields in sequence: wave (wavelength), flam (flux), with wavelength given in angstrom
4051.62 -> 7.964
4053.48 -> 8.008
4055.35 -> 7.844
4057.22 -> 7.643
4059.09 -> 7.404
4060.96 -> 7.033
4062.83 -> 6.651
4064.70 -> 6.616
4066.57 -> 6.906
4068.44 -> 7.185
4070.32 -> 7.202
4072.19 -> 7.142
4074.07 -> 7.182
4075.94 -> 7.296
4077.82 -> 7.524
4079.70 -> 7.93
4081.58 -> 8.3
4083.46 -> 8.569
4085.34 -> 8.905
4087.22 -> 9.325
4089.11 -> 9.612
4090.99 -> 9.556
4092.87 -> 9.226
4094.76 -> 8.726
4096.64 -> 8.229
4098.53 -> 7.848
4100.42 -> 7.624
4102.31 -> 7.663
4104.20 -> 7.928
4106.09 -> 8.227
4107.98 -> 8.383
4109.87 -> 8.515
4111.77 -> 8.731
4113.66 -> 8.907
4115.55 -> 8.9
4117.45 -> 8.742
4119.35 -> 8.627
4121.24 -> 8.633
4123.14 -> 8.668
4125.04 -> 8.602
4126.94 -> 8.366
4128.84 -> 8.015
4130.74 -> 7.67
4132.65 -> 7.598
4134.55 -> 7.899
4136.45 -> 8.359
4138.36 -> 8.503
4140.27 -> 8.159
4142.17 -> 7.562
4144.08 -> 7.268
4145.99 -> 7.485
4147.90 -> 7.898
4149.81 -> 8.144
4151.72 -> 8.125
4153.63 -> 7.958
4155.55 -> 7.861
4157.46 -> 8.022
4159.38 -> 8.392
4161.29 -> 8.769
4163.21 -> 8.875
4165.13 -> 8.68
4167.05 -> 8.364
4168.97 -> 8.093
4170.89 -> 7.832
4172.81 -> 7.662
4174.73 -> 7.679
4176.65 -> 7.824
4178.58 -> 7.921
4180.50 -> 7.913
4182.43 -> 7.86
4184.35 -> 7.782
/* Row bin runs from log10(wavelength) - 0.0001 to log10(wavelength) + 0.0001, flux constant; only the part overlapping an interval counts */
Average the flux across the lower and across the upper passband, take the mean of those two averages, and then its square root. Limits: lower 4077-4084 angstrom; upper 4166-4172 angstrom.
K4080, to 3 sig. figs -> 2.84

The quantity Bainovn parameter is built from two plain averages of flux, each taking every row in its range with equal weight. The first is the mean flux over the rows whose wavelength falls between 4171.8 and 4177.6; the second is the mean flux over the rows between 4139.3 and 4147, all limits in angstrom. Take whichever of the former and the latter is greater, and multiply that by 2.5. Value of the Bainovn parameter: 19.3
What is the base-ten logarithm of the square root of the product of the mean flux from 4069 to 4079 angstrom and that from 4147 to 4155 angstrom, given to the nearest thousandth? 0.883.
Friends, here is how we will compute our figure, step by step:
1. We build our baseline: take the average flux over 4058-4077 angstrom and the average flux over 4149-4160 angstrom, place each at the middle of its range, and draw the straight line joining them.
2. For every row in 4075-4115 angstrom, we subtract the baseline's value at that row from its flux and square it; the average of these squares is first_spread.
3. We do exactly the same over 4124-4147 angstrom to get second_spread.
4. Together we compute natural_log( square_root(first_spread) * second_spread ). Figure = -1.2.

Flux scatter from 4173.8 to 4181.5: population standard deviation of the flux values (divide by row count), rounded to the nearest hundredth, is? 0.10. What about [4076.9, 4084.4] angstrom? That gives 0.39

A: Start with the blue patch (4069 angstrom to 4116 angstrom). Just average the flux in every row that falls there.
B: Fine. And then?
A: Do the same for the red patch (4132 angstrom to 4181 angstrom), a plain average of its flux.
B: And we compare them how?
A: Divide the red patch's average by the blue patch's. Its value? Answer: 0.97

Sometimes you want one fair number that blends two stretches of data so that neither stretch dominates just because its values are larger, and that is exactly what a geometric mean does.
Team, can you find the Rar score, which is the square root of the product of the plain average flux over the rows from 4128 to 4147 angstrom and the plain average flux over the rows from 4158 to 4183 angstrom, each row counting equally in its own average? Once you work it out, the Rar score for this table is 8.00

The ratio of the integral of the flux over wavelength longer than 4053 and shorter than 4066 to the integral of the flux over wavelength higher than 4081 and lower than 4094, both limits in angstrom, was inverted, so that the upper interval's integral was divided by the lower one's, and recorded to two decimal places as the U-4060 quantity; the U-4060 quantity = 1.25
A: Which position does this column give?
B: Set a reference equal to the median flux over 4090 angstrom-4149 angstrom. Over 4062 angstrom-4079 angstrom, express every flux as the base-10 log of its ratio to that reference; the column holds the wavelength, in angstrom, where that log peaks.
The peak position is 4077.82 angstrom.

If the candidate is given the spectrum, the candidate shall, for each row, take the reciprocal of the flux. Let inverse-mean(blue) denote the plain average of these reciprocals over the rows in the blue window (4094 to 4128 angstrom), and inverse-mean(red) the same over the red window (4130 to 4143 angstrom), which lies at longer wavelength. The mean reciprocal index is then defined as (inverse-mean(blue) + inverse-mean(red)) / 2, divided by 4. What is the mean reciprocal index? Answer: 0.0306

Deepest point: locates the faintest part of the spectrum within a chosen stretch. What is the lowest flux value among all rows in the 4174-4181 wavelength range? 7.679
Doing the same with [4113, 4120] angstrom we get 8.627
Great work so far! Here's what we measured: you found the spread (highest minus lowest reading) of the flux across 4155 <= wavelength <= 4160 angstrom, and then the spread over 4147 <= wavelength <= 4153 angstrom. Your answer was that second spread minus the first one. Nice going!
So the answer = -0.3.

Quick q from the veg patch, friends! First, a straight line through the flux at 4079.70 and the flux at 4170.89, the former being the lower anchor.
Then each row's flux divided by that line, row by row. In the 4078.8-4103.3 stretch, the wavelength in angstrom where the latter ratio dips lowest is 4100.42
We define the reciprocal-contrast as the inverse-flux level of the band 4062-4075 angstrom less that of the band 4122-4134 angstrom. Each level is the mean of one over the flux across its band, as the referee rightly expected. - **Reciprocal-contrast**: 0.0204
